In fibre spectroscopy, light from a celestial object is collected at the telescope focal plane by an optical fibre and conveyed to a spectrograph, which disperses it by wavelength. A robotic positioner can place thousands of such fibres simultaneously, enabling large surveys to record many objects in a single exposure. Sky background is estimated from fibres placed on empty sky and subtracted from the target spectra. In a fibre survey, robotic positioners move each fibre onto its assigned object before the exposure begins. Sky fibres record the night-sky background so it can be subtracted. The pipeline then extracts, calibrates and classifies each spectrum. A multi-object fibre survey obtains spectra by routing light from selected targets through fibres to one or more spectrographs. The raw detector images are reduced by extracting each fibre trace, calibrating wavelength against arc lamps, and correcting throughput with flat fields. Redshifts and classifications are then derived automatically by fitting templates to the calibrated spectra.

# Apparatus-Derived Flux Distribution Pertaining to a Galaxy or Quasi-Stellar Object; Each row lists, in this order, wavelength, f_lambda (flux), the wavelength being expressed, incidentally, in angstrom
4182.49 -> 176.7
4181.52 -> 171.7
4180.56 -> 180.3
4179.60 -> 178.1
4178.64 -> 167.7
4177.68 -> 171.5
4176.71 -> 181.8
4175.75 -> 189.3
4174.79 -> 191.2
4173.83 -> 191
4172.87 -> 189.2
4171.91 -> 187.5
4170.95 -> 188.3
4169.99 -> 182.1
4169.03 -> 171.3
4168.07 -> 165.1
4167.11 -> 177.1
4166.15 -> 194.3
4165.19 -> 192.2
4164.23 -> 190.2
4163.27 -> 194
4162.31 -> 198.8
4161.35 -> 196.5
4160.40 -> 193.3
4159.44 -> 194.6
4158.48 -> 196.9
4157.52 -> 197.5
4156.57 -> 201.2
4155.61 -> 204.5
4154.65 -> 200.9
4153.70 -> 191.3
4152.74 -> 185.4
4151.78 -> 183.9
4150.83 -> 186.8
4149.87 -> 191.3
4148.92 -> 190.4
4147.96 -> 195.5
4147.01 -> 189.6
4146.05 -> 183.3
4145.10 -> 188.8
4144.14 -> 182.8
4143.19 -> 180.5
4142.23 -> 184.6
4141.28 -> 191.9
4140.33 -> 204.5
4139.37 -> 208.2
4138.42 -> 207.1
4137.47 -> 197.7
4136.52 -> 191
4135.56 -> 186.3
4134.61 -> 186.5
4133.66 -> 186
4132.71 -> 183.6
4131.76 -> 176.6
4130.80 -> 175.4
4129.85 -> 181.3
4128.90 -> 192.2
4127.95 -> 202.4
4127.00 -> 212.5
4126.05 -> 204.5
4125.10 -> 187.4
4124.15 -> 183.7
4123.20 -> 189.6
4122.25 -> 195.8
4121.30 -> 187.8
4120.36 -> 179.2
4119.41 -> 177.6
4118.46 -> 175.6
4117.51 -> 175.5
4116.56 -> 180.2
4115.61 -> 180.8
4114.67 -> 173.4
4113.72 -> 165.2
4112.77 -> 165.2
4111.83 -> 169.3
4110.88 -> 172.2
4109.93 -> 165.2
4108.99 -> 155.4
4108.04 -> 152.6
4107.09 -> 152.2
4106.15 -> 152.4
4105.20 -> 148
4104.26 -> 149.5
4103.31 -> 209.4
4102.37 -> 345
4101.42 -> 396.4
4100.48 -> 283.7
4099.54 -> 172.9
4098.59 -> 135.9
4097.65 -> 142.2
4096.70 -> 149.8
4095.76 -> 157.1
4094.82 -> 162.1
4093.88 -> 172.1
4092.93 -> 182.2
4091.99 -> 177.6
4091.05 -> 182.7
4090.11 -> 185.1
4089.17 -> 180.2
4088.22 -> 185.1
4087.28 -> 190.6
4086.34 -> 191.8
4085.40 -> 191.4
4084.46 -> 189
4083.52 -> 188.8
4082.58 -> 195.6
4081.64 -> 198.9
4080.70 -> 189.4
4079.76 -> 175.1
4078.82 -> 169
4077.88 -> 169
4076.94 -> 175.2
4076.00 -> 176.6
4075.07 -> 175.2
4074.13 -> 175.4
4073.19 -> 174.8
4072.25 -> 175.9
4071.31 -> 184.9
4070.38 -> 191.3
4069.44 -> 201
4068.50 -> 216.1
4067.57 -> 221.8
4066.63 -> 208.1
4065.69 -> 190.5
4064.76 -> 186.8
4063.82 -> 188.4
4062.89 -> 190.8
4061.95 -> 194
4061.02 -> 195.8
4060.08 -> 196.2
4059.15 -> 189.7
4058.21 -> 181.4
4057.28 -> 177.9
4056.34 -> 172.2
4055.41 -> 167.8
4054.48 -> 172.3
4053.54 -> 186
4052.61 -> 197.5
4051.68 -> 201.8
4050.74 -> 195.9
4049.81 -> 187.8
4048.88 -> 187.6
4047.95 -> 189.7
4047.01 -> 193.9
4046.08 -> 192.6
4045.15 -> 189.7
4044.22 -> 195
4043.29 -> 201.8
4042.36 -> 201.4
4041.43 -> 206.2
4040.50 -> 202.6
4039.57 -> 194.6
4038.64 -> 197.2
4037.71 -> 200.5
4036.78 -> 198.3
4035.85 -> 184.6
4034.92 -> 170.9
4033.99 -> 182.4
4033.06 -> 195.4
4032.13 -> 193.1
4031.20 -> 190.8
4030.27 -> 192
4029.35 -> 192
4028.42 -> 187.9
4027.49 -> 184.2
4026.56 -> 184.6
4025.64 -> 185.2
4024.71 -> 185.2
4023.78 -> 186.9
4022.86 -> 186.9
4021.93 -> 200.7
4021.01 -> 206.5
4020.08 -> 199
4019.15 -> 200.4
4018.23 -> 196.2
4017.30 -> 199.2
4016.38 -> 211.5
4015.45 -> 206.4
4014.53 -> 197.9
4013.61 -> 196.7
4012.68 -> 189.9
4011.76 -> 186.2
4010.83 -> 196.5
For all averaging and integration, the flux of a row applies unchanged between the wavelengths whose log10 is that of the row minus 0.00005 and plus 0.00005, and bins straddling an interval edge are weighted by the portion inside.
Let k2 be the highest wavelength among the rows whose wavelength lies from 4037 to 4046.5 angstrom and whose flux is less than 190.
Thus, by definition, 4045.15 angstrom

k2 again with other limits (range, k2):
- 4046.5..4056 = 4055.41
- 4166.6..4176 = 4175.75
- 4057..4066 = 4064.76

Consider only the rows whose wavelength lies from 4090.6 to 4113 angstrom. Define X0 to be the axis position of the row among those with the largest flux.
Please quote 4101.42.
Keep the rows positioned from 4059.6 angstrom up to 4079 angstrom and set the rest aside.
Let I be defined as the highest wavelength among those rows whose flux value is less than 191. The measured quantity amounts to 4078.82 angstrom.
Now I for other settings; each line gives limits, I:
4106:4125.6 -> 4125.10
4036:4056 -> 4055.41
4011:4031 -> 4028.42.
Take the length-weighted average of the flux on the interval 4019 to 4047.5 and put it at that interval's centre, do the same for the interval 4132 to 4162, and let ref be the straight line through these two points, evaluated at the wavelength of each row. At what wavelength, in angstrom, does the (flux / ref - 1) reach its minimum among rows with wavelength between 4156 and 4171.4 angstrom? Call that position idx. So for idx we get 4168.07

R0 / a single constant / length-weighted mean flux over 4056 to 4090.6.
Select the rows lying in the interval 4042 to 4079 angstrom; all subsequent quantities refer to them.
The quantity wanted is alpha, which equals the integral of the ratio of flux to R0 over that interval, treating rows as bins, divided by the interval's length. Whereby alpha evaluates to 1.005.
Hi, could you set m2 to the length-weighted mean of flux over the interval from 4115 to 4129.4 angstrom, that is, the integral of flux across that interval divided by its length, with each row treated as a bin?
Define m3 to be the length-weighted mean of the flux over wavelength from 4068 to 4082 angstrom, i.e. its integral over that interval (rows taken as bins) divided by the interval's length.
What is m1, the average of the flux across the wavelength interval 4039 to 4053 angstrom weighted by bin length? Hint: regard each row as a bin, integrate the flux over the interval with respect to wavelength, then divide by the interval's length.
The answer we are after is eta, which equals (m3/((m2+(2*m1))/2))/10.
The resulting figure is 0.0632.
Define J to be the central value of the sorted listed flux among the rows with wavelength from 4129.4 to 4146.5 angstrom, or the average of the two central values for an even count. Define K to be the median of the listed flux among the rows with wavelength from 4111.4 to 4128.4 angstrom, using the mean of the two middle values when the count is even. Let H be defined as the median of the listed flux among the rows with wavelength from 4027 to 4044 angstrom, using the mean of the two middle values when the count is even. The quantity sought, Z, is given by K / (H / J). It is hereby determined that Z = 173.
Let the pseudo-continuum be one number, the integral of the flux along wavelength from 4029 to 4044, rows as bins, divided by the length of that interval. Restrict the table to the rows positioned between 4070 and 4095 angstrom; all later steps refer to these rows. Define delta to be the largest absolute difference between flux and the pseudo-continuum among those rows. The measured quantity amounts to 32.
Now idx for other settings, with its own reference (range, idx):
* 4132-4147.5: 4143.19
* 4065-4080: 4077.88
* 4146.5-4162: 4151.78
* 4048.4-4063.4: 4055.41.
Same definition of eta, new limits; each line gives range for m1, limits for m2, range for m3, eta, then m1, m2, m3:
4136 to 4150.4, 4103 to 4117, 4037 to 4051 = 0.0712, 192.4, 166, 196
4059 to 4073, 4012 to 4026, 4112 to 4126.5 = 0.0618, 195.2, 196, 181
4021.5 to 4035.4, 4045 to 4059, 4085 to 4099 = 0.0614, 187.8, 186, 172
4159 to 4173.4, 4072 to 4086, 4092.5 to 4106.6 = 0.0709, 187.6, 181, 197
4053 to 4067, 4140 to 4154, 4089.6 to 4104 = 0.0723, 186.5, 188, 203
